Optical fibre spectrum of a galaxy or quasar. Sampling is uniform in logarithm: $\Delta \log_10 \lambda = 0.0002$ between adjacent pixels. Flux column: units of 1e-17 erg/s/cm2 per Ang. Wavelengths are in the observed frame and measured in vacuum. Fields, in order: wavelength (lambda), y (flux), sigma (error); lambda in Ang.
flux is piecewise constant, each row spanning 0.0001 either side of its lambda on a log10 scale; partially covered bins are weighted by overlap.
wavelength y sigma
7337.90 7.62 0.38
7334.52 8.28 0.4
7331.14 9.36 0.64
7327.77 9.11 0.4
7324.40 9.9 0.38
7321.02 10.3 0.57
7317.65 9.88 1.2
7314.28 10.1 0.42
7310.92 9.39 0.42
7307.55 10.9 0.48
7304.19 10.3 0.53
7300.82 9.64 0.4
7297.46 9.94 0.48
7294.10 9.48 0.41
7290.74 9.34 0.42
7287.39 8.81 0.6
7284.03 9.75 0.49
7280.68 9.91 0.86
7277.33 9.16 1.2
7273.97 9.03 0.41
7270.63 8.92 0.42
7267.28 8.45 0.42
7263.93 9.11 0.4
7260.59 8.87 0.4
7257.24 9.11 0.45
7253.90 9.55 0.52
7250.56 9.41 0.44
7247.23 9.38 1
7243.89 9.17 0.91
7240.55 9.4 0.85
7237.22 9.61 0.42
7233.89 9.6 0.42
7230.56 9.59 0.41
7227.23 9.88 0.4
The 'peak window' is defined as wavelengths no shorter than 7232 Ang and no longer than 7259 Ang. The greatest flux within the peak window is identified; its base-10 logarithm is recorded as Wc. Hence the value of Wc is 0.98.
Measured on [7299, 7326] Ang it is 1.04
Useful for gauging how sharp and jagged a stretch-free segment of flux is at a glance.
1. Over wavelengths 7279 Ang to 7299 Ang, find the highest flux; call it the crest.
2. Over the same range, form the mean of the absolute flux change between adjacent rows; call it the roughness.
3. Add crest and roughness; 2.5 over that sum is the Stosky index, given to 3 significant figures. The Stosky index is 0.241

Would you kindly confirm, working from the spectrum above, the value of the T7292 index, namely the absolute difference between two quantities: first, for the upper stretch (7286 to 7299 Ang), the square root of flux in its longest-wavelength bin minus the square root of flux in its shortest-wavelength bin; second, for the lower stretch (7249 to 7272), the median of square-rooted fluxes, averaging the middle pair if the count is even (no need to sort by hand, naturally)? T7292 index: 2.83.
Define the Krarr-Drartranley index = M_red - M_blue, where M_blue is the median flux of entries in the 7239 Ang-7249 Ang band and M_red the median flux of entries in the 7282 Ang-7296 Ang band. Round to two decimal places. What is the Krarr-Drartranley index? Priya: 0.03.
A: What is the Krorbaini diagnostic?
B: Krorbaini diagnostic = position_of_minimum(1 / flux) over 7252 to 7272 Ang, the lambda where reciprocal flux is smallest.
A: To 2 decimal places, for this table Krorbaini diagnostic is 7253.90 Ang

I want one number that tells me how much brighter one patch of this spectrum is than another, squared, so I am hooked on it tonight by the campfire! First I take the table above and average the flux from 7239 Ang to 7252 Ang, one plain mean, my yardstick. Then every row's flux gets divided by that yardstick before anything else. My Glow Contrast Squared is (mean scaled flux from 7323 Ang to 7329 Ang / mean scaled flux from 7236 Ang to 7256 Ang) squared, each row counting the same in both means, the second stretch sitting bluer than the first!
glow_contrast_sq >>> 1.02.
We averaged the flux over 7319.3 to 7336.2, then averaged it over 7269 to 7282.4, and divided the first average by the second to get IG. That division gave 1.01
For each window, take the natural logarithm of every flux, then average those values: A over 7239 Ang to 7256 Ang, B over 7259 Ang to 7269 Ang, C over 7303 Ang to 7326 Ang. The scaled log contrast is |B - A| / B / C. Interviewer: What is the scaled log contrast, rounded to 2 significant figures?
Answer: 0.013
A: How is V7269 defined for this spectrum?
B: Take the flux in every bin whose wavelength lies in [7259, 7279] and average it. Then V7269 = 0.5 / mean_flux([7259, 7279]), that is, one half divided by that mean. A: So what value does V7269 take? 0.0560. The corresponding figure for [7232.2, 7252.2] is 0.0530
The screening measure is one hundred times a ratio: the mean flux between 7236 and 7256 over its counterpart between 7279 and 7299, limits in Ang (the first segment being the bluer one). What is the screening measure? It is 99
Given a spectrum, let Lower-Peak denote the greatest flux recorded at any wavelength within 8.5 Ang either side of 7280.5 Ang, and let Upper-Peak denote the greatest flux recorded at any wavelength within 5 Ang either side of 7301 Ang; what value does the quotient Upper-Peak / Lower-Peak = 1.04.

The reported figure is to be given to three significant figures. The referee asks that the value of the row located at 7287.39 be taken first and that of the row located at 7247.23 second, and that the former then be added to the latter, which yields 18.2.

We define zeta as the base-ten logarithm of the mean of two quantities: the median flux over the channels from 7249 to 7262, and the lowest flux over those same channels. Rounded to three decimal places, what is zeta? 0.957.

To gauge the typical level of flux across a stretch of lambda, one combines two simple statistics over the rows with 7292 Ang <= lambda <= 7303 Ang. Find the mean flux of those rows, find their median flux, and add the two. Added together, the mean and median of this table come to 19.3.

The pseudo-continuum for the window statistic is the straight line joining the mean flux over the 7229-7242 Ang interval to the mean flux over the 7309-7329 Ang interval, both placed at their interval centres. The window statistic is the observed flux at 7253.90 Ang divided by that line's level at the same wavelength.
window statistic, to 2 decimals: 0.99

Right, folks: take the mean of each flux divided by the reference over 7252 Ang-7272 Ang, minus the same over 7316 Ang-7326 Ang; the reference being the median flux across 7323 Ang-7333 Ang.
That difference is -0.11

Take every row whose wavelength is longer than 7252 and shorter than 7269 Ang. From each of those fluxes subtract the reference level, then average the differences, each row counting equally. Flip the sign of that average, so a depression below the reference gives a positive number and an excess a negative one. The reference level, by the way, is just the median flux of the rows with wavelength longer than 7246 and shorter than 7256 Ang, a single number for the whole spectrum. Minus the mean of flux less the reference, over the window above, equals 0.39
